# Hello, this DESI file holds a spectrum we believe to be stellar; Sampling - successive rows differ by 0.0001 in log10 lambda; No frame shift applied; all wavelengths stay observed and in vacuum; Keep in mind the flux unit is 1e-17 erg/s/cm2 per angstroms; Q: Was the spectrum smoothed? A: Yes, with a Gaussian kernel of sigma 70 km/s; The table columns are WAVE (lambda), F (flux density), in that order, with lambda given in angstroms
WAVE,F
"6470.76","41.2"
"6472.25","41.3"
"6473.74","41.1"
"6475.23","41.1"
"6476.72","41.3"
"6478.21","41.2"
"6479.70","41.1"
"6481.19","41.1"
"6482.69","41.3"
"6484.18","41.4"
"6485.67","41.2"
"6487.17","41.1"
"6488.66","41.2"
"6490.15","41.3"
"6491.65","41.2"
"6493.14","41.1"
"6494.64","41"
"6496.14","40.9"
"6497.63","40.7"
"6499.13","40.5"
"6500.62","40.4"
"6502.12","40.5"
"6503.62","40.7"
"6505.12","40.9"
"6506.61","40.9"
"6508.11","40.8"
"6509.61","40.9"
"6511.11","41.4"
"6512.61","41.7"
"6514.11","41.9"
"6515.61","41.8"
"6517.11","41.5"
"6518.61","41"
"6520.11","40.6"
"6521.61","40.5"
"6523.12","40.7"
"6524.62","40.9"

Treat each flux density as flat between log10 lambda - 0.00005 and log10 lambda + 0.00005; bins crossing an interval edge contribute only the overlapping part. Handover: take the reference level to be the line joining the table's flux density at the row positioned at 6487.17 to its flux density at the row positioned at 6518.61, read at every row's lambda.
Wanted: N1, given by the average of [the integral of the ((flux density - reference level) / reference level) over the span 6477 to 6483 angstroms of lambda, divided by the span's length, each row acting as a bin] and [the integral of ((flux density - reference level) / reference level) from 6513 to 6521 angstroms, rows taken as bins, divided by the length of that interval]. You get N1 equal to 0.005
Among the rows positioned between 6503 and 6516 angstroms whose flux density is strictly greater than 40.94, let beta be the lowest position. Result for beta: 6511.11 angstroms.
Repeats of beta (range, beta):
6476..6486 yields 6476.72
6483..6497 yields 6484.18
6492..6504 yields 6493.14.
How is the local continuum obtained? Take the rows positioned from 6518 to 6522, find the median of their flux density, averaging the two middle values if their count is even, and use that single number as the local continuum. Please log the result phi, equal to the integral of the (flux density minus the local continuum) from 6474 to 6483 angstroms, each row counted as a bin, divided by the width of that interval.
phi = 0.57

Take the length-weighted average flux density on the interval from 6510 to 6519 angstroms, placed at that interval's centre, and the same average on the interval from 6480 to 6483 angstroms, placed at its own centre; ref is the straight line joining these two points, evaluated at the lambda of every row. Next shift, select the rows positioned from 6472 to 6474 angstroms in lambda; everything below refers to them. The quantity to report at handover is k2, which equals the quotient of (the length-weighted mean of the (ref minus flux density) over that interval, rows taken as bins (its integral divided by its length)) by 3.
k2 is -0.07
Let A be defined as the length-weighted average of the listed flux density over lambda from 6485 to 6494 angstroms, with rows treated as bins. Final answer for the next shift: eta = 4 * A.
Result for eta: 165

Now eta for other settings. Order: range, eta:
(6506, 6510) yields 163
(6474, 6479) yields 165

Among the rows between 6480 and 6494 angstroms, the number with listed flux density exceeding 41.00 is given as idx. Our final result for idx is 9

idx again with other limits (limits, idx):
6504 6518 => 5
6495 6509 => 0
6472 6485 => 9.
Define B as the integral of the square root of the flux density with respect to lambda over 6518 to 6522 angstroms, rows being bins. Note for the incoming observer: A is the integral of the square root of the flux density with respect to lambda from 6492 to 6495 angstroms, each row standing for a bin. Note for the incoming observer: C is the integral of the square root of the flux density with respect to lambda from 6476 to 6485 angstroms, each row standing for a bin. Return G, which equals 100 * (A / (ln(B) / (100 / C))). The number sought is 1026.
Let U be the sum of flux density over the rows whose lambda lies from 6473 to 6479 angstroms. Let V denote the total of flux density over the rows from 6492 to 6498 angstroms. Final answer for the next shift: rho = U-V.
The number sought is 1.0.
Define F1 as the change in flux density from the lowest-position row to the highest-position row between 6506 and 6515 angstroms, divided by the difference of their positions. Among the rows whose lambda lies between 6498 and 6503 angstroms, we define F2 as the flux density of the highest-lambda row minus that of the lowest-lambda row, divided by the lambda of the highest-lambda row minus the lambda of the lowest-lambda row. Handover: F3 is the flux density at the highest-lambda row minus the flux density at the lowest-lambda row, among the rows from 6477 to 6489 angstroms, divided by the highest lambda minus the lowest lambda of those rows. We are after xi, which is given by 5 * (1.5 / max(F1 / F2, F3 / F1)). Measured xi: 0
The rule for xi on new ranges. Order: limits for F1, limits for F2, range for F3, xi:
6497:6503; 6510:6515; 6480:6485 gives -28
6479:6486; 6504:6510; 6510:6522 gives 0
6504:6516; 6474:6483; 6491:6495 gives 2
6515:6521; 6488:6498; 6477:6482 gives 2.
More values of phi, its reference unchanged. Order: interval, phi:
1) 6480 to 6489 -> 0.61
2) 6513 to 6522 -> 0.66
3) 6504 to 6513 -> 0.46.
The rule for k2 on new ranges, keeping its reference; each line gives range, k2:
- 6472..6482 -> -0.04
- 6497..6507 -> 0.24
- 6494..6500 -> 0.18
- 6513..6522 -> 0.11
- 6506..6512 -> 0.15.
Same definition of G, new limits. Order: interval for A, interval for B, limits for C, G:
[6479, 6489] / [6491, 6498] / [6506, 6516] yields 2626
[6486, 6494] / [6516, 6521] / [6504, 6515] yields 2095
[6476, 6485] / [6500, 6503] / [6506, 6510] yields 7679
